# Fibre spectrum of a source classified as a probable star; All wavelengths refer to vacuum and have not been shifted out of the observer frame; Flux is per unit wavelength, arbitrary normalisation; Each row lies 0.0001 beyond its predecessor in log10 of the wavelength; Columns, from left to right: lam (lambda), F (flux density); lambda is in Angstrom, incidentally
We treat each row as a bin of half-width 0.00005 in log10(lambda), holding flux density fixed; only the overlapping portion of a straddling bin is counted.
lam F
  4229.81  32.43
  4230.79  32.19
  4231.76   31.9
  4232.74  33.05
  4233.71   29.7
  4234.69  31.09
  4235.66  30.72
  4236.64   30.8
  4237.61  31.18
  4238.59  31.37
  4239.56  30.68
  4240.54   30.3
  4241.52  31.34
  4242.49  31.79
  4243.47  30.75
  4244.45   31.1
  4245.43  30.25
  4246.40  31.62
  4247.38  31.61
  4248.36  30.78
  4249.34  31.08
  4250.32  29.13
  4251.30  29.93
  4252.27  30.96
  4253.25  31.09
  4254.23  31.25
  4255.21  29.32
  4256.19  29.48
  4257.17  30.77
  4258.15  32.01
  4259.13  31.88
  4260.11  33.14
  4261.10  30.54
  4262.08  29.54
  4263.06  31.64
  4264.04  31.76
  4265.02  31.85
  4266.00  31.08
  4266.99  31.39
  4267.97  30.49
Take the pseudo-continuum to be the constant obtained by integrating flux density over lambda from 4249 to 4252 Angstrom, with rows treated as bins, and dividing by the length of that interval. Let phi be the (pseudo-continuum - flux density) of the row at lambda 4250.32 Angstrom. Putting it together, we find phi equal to 1.0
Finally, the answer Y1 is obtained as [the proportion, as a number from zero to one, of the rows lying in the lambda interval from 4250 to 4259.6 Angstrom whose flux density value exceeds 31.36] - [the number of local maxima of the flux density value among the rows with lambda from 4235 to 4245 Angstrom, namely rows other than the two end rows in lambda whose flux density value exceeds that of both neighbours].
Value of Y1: -1.8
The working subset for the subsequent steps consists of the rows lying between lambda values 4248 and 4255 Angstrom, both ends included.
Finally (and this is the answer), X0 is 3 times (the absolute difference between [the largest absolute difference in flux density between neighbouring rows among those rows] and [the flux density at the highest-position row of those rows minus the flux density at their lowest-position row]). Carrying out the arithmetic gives 4.4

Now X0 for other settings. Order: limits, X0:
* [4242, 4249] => 7.1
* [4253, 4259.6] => 3.4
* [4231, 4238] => 12.2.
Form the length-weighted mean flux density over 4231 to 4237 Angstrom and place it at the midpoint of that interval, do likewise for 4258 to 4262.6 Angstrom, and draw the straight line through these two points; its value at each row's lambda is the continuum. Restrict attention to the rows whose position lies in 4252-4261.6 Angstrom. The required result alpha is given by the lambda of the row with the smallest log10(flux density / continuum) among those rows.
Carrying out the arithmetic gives 4255.21 Angstrom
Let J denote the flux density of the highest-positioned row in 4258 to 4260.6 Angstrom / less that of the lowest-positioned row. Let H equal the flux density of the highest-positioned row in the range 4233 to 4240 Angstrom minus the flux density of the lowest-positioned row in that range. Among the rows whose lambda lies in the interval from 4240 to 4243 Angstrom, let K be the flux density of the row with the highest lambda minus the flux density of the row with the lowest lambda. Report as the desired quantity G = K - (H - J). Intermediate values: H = 1.0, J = 1.1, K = 1.5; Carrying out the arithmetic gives 1.6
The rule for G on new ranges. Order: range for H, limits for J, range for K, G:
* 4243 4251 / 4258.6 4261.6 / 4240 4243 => 1.8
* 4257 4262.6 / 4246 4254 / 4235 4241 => 0.3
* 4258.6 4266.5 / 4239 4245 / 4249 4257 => -0.4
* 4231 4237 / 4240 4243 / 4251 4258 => 3.4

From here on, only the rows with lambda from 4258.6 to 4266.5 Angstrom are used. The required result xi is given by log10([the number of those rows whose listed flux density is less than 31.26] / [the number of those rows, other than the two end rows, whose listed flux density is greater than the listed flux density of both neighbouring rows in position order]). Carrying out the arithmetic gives 0.2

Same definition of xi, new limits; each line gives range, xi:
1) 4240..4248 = 0.1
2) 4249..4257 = 0.9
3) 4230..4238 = 0.4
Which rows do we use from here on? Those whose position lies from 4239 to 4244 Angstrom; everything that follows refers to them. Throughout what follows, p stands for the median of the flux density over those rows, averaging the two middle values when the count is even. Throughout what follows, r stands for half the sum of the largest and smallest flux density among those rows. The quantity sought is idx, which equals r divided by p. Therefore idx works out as 1.01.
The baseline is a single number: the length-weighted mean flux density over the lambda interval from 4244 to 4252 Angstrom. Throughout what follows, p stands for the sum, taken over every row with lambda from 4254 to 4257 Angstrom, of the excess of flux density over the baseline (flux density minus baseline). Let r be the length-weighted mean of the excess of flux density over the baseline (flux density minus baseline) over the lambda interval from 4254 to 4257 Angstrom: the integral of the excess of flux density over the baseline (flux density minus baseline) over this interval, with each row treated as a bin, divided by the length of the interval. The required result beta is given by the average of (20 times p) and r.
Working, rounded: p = -2.1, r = -0.7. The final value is -21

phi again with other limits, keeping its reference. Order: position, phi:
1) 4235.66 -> -0.6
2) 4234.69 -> -1.0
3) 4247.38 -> -1.5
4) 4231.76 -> -1.8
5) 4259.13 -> -1.8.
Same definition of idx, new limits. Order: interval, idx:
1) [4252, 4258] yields 0.98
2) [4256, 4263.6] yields 1.00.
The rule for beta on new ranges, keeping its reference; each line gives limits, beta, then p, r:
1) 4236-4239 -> 12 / 1.2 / 0.4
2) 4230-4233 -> 51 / 5.0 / 1.6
